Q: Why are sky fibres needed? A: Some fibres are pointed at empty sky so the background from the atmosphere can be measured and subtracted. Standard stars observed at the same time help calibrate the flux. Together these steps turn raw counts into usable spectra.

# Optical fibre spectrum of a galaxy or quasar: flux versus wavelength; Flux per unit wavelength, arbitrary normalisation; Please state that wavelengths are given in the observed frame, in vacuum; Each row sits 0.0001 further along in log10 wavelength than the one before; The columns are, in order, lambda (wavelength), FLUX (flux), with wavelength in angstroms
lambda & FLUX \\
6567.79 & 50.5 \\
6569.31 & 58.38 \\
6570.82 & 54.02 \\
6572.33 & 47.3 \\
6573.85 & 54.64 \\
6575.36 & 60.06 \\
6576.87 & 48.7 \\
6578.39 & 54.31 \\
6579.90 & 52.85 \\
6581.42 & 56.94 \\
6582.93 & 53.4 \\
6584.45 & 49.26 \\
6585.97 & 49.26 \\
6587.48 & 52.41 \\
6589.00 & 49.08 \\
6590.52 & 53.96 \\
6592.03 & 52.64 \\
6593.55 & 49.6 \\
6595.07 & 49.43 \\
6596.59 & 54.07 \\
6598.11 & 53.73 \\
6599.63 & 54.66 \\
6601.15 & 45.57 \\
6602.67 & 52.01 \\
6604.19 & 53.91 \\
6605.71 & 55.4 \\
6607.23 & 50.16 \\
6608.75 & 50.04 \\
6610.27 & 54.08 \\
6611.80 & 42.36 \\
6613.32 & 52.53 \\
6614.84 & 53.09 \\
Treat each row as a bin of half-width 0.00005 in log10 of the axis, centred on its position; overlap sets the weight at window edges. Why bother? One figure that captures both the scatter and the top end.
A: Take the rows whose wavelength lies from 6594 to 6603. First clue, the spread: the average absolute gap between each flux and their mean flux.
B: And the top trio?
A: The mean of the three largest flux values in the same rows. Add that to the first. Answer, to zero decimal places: 57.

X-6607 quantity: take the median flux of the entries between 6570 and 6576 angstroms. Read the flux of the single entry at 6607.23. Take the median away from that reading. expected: -4.2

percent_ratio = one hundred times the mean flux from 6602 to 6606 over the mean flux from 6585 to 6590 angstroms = 107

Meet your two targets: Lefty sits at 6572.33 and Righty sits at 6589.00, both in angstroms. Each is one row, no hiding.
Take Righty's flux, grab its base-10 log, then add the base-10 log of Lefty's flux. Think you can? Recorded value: 3.37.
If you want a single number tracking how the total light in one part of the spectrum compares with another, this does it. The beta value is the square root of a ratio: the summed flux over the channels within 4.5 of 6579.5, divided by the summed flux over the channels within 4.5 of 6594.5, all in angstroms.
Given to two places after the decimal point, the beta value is 1.02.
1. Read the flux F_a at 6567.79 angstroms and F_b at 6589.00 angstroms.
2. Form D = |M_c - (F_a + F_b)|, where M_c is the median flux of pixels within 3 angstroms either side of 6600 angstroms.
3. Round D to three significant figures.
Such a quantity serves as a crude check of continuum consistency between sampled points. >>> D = 46.7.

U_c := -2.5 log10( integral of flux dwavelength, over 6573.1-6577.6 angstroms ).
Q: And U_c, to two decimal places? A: -5.98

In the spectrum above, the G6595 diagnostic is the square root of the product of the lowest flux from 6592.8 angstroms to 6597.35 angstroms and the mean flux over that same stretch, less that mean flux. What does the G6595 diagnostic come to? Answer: -0.8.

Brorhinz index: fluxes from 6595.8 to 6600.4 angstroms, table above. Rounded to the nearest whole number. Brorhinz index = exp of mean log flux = 54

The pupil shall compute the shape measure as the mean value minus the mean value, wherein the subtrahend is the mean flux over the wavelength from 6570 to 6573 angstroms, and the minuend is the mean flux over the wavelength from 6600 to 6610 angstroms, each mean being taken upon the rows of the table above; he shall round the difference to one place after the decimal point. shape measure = 0.5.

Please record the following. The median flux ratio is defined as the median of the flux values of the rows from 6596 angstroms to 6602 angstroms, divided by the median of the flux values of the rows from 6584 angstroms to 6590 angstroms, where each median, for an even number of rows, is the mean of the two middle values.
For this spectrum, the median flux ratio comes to 1.09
